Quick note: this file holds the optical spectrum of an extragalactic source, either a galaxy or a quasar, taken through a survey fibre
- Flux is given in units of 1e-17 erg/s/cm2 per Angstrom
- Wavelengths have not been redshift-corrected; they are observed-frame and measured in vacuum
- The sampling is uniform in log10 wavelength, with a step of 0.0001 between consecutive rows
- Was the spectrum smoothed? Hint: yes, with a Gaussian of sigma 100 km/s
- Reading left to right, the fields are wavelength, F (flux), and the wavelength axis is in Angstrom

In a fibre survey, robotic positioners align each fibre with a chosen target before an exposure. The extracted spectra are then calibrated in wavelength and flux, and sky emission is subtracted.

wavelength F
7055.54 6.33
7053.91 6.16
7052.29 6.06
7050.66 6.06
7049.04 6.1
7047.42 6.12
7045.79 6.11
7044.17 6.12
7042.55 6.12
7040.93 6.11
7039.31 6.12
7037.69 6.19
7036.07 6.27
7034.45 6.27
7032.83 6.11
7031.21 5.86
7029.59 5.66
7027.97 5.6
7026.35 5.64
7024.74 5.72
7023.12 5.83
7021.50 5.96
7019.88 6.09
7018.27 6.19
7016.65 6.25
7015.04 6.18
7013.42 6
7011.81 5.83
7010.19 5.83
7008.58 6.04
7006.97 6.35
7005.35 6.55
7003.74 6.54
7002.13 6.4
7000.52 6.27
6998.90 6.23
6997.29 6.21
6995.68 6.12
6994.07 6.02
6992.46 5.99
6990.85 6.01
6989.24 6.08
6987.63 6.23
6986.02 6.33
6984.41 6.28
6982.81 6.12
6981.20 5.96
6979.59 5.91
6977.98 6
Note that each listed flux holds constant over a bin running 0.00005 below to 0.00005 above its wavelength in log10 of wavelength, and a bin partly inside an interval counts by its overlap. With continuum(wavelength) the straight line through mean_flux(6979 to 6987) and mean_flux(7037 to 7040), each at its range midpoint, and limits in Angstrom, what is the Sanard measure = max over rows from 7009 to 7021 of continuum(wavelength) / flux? 1.05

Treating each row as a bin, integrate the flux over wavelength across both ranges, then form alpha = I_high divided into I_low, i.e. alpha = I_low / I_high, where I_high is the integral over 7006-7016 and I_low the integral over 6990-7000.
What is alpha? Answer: 1.01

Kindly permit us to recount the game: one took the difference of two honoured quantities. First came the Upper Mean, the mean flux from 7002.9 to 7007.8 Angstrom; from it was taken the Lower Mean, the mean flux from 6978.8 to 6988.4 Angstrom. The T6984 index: 0.34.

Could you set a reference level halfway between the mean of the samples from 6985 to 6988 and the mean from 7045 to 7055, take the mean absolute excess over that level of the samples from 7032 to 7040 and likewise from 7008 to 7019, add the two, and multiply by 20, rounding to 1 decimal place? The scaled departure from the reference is 4.5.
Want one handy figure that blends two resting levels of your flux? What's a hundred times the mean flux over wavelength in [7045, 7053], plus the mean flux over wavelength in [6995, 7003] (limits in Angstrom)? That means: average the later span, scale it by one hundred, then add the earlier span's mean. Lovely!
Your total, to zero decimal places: 615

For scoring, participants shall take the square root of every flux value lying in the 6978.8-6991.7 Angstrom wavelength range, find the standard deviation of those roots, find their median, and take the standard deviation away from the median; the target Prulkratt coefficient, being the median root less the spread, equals 2.44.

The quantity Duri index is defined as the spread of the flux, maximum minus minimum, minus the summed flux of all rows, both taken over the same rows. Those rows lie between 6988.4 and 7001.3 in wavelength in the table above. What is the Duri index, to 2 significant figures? -49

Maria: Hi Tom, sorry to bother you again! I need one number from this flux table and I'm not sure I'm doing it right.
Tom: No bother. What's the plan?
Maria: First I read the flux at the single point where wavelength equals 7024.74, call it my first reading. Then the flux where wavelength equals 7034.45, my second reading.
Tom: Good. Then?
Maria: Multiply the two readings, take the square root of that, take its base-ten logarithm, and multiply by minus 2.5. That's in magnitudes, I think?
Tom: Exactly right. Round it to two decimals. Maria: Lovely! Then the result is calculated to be -1.94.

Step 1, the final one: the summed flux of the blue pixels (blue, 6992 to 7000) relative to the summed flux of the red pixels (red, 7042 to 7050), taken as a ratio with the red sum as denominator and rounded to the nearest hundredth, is 1.00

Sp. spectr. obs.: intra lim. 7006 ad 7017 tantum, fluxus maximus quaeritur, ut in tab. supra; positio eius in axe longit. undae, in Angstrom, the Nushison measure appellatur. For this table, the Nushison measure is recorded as 7006.97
